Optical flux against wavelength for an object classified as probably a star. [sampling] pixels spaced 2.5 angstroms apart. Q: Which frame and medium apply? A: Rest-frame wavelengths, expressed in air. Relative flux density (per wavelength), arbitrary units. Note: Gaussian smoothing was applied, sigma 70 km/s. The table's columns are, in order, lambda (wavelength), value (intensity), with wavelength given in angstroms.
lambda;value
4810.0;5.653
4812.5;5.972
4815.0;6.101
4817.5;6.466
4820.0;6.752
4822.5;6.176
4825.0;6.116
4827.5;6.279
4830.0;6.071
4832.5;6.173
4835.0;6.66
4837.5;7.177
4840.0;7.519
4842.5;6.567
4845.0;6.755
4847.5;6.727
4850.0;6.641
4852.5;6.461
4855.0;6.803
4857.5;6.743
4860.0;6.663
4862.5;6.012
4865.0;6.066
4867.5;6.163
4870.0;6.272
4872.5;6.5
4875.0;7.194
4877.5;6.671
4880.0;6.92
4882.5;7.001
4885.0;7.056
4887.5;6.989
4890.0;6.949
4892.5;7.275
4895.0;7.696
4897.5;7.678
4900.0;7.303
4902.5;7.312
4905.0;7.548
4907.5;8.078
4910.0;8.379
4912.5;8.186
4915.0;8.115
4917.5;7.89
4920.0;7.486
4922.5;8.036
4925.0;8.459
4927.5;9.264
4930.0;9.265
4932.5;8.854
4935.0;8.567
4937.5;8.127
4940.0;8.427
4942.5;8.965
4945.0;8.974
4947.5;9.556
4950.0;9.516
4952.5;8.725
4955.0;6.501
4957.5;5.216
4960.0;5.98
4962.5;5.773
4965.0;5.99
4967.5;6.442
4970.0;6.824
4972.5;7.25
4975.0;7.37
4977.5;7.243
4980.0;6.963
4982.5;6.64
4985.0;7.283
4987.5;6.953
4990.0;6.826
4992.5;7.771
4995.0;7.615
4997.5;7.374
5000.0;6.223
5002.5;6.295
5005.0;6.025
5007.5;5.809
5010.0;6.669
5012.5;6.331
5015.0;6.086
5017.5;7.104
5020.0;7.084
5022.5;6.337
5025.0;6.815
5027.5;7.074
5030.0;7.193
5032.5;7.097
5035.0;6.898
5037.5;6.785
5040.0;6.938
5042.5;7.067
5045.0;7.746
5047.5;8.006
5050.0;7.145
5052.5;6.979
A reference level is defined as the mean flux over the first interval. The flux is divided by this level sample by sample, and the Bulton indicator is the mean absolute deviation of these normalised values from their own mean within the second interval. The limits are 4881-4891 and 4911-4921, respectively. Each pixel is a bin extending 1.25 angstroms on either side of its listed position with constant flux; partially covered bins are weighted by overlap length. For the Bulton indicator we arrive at 0.033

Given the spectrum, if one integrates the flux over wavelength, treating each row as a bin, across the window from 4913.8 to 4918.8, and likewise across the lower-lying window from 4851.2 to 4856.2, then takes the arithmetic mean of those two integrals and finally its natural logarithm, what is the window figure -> 3.60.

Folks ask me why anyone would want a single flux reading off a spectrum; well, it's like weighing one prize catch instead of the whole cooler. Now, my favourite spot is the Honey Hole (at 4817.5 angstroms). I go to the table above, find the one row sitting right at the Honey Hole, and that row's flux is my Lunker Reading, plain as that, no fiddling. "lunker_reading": 6.466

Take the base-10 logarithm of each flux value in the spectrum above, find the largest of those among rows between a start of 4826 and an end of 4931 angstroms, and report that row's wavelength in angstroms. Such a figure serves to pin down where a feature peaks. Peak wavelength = 4930.0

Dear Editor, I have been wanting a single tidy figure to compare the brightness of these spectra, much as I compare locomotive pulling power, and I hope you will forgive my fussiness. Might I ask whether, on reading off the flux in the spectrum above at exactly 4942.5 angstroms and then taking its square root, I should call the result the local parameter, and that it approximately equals 2.99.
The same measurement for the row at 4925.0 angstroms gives 2.91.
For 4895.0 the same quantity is 2.77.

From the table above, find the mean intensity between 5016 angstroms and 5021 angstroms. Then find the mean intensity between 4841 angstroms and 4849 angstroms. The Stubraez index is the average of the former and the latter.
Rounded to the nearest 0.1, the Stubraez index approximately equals 6.9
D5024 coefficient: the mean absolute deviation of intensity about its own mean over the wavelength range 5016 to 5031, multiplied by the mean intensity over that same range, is 1.7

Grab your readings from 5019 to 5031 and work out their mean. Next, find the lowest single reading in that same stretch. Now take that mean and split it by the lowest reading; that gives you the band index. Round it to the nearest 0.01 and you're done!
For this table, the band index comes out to 1.09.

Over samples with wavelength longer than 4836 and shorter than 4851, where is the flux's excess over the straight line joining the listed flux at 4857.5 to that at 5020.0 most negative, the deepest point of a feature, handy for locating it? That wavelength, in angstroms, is 4842.5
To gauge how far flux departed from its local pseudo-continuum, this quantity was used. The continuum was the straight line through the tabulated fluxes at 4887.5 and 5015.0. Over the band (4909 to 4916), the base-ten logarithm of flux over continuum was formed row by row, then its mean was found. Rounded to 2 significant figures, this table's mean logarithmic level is 0.082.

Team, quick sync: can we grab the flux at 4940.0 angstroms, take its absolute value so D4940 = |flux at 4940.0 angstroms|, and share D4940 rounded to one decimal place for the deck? 8.4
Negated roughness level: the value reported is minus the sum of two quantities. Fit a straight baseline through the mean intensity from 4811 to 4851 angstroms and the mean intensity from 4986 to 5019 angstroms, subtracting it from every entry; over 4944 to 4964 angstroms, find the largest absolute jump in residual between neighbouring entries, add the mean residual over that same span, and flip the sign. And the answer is -3.1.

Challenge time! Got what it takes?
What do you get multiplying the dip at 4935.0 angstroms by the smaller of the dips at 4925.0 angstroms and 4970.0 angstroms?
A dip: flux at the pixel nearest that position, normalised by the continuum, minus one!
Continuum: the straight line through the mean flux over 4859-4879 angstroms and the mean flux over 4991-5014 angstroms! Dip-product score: 0.01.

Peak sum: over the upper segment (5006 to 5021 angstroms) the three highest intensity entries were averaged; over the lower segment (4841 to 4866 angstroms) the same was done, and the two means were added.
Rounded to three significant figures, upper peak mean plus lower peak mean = 13.7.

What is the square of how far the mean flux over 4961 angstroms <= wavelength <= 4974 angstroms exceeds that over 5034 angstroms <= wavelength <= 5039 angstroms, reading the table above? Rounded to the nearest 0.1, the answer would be 0.1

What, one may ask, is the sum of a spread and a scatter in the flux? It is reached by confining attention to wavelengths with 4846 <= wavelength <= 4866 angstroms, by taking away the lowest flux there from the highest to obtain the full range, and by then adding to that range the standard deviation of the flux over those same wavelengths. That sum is 1.1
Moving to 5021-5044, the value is 1.1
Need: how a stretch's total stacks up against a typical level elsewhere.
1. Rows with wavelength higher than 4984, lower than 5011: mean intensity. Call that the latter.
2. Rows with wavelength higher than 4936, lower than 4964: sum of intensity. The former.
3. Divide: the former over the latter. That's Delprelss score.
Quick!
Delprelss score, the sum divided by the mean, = 12.6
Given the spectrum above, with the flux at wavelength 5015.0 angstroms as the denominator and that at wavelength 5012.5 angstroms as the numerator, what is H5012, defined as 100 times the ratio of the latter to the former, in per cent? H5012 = 104.0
